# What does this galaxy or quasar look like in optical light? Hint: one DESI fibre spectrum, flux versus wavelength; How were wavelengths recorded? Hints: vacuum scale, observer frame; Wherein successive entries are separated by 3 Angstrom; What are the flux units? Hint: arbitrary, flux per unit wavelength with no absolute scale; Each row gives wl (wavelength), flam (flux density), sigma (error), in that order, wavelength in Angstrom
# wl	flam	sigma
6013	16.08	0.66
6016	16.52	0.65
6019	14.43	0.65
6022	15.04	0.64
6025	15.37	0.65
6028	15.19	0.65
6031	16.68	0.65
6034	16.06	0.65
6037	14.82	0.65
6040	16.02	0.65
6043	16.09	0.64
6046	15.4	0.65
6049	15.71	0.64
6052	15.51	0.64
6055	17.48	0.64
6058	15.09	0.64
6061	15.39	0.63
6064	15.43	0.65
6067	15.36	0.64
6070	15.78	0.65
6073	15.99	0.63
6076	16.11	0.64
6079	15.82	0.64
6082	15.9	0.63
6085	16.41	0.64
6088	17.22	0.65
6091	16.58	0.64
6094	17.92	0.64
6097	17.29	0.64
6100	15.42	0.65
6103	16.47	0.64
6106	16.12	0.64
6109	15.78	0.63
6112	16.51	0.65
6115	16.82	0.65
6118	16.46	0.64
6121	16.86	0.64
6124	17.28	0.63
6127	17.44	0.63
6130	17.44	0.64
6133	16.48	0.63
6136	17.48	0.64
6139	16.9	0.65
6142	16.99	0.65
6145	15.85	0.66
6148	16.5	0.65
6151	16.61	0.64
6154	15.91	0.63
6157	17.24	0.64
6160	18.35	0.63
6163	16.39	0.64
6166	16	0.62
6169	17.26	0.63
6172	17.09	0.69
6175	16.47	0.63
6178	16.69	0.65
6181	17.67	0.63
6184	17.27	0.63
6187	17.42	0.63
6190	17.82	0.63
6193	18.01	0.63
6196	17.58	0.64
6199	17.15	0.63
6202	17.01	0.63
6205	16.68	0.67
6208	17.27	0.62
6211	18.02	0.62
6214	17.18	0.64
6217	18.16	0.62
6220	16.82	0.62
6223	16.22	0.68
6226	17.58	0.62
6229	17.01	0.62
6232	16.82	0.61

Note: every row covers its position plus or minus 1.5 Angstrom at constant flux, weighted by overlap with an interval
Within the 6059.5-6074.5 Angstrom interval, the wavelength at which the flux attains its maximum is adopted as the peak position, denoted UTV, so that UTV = 6073 Angstrom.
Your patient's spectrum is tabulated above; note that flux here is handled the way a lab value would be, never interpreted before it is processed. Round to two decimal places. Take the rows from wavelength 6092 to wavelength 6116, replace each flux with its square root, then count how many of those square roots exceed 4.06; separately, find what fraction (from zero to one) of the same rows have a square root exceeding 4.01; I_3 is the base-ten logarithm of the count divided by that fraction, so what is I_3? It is 0.73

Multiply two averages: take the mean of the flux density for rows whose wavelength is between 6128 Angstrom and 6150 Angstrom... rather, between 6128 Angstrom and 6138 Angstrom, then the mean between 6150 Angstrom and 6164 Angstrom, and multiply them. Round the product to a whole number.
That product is 290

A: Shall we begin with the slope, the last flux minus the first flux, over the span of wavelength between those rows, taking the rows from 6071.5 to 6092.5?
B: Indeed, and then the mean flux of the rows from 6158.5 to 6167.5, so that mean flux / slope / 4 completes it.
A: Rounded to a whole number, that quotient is 129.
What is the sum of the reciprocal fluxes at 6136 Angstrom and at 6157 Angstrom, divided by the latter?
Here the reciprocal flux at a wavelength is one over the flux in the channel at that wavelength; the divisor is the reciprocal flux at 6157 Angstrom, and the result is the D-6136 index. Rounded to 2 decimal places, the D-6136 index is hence 1.99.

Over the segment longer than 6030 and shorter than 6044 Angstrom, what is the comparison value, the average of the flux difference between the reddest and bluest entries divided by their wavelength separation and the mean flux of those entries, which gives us 7.9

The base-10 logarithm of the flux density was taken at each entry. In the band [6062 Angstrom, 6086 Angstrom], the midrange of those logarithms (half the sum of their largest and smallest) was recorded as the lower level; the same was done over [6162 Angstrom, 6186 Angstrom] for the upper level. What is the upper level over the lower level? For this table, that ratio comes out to 1.021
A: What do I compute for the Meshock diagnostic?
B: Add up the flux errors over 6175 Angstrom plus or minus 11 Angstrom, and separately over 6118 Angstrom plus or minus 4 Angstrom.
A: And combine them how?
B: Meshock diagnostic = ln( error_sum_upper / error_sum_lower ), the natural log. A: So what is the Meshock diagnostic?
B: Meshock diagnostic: 0.8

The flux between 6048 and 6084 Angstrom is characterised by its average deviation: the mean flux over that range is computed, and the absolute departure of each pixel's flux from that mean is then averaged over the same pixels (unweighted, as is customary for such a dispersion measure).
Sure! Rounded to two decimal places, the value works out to 0.39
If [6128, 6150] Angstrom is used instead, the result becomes 0.45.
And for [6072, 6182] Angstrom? 0.55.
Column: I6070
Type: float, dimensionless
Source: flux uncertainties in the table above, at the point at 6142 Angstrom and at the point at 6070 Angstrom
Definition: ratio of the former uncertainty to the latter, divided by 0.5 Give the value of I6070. 2.00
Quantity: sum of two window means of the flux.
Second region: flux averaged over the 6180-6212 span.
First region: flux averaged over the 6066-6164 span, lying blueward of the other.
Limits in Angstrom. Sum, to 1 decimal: 34.0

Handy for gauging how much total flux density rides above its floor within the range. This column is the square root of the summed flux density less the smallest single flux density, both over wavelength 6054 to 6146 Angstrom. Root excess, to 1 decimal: 22.2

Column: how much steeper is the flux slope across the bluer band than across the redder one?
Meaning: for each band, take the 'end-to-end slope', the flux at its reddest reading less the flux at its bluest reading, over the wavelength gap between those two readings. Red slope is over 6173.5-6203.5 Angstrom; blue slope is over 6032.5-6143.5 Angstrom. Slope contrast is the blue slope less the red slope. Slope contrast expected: -0.01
